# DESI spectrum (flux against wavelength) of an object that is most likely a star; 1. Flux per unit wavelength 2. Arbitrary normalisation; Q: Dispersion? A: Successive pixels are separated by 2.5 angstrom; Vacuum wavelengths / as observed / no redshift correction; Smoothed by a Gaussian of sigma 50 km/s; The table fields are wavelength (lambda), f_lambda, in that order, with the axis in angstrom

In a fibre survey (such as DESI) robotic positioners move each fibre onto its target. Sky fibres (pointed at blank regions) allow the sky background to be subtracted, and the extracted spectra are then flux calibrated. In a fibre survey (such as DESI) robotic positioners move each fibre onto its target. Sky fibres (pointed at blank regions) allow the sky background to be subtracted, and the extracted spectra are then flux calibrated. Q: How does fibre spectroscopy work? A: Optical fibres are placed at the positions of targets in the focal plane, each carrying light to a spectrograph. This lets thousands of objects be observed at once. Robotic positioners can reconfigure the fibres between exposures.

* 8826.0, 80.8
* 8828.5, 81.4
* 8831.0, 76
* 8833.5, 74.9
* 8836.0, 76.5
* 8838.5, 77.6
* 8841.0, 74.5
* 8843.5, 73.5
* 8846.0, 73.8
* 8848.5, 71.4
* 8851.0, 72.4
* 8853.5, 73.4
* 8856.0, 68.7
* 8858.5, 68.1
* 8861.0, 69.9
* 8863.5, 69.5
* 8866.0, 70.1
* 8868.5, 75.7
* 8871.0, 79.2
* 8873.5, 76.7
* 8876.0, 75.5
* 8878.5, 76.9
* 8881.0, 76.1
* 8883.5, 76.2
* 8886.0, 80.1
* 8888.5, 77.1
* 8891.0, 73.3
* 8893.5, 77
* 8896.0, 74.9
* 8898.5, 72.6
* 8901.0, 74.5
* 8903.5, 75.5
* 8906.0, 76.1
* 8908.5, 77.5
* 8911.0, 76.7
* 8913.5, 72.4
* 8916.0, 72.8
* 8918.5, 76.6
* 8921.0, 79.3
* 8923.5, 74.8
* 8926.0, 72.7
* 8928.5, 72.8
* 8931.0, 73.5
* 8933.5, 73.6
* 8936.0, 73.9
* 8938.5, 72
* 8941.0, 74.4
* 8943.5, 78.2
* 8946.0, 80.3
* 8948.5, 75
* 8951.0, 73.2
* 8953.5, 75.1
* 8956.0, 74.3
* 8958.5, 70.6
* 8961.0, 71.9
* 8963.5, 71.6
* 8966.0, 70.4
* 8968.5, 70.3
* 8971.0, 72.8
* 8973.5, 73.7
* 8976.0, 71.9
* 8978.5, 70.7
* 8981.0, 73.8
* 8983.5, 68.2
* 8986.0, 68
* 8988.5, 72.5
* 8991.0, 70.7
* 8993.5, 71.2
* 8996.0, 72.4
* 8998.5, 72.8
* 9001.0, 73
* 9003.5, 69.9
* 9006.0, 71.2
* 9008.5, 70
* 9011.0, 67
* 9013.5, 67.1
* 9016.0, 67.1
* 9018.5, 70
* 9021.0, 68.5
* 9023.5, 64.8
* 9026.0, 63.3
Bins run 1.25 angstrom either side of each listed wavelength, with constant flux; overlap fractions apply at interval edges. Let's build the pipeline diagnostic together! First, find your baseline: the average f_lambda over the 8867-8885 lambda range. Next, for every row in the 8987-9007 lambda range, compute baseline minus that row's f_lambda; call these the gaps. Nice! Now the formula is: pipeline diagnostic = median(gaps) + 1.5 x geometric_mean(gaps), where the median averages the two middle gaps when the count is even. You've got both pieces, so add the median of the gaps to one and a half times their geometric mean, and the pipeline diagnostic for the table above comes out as 12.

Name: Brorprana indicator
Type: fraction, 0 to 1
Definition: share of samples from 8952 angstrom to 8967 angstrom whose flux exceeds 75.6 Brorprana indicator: 0.0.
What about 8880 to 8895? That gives 0.8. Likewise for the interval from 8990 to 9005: 0.0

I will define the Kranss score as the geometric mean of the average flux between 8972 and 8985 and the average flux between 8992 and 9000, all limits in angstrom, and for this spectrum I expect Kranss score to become 72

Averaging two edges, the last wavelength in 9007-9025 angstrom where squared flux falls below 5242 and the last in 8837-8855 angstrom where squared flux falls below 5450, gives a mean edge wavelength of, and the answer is 8938.5 angstrom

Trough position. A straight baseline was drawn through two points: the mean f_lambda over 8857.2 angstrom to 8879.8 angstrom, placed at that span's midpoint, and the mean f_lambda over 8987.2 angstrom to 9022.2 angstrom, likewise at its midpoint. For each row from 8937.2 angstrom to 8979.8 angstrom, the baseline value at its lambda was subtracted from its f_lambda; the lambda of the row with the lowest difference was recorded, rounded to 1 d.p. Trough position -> 8968.5 angstrom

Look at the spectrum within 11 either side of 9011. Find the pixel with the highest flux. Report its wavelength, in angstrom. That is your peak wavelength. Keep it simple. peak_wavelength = 9001.0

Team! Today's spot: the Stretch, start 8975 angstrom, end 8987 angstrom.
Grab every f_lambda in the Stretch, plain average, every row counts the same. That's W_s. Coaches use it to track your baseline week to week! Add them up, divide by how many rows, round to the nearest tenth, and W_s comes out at 70.5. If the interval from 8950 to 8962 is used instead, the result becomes 73.0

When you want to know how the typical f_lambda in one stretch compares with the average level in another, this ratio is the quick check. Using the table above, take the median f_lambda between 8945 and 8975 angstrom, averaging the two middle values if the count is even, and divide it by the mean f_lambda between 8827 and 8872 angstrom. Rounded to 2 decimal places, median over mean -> 0.99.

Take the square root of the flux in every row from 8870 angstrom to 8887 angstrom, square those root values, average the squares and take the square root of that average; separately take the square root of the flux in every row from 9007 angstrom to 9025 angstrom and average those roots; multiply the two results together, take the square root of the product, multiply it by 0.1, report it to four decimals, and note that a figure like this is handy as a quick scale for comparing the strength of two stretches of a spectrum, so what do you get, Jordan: 0.8506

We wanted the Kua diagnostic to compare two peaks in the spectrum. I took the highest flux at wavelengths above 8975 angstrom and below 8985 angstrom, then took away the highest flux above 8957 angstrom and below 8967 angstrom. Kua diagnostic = 1.9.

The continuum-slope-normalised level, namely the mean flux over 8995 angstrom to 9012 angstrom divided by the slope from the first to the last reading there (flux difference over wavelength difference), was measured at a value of -197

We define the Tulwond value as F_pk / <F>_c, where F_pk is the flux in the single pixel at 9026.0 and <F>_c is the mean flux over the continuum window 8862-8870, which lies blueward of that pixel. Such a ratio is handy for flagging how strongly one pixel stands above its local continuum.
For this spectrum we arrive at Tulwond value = 0.88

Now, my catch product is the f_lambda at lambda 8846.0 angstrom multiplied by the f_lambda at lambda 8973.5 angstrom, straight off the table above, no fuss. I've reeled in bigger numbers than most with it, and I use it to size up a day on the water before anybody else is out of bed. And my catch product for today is 5439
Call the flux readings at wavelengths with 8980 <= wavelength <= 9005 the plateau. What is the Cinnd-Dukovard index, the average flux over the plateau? 71.2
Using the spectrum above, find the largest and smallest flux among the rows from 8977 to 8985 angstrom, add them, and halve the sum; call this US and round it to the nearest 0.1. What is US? 71.0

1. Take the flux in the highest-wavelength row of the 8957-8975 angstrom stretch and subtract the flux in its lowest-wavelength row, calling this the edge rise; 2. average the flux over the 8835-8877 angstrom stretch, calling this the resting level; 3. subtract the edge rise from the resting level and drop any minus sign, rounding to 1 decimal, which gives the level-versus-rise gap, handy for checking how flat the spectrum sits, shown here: 70.2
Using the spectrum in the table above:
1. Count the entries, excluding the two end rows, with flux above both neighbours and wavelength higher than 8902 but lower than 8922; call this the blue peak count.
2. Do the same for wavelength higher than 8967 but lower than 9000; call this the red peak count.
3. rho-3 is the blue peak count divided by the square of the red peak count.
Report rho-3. 0.11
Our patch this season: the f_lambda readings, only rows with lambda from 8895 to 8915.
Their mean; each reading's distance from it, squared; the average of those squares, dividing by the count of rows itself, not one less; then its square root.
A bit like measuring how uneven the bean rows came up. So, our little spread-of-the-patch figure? 1.7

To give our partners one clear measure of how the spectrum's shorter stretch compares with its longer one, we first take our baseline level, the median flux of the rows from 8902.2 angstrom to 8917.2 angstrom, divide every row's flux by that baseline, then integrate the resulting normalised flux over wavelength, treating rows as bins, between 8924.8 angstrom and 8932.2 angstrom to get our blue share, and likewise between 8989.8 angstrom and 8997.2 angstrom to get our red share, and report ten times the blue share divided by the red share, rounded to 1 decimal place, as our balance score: 10.2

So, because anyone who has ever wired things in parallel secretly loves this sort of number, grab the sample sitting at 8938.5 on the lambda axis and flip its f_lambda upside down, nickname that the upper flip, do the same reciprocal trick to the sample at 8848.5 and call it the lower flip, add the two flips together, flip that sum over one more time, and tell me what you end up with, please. 35.8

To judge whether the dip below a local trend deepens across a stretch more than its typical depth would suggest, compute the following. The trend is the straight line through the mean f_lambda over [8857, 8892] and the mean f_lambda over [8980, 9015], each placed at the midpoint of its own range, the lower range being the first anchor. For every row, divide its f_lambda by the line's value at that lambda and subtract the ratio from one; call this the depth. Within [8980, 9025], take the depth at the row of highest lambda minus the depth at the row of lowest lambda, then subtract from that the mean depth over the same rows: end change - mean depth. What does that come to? 0.101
